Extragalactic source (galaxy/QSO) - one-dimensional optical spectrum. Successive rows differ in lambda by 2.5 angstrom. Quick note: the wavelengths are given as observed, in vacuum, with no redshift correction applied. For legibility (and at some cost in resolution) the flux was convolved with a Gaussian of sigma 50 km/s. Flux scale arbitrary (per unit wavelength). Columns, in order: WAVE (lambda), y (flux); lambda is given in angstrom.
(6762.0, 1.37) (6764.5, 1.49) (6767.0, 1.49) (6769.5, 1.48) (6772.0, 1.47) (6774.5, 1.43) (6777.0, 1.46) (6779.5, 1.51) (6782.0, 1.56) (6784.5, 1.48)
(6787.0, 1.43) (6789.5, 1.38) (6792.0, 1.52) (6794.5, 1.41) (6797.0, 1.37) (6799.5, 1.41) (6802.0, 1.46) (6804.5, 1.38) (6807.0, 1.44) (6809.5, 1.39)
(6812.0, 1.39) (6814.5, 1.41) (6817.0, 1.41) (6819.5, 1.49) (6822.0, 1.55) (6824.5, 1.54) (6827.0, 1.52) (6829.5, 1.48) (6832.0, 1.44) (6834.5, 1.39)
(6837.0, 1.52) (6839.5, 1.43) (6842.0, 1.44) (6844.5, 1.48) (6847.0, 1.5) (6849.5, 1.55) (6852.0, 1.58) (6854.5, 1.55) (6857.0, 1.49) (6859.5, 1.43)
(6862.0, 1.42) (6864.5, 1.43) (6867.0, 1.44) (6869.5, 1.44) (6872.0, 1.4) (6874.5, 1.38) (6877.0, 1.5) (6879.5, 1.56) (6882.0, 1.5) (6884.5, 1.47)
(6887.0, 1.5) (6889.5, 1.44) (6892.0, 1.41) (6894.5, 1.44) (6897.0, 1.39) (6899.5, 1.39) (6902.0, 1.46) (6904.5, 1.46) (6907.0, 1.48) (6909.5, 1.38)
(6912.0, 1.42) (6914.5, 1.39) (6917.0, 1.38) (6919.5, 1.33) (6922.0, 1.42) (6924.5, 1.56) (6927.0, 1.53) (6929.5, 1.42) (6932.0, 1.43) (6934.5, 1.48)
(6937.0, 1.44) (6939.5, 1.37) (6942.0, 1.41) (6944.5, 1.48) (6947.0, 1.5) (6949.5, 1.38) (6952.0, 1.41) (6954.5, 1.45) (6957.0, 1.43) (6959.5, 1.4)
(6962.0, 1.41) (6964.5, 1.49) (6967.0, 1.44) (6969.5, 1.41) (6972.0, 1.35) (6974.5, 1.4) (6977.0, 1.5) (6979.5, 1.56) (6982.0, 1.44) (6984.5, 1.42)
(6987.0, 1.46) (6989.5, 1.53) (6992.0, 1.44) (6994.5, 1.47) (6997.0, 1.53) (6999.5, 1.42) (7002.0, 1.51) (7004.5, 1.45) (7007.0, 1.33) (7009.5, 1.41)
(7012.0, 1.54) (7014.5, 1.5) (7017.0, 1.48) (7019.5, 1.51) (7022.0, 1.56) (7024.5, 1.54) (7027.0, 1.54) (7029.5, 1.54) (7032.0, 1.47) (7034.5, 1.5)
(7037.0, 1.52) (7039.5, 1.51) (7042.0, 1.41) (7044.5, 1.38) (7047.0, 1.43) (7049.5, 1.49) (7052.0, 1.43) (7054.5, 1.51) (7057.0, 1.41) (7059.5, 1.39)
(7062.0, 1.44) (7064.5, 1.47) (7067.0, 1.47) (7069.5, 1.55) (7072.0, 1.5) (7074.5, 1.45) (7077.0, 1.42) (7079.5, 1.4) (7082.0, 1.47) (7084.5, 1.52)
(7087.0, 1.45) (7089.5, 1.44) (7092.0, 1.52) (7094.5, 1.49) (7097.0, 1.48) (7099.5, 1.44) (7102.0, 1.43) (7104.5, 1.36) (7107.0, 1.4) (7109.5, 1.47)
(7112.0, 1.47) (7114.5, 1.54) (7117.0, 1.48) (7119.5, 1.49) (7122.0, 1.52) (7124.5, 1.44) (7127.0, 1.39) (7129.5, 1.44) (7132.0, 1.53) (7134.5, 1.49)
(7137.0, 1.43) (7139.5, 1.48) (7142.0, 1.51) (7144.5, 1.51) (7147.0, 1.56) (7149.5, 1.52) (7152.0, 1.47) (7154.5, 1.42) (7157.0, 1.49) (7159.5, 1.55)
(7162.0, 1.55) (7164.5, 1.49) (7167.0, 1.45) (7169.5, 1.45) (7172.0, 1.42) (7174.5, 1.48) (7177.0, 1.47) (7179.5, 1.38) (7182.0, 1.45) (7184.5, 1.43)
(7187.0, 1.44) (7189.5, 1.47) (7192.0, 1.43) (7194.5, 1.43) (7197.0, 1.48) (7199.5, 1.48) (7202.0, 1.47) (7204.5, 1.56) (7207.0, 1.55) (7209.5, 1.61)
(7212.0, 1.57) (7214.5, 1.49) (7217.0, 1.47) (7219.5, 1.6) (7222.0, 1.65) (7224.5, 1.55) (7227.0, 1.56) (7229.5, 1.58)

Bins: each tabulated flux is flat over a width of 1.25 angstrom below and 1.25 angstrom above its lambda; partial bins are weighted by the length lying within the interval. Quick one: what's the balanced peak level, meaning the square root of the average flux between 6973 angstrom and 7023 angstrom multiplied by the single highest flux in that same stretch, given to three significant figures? 1.52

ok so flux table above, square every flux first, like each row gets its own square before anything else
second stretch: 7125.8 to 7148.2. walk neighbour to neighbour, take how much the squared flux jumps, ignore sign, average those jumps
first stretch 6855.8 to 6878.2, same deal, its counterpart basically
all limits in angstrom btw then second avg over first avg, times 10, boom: 14.1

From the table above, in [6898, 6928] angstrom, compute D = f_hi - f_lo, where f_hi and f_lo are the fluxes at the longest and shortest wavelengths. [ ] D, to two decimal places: 0.14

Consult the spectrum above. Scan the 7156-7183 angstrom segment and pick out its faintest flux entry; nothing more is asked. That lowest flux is 1.38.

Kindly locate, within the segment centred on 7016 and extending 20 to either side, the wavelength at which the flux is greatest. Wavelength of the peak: 7022.0 angstrom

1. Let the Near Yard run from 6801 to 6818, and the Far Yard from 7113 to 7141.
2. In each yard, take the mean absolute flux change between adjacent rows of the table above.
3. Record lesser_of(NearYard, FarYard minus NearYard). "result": 0.017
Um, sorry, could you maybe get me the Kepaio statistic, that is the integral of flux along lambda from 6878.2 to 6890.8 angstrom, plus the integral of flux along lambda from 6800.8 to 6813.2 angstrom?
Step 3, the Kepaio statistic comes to 36.3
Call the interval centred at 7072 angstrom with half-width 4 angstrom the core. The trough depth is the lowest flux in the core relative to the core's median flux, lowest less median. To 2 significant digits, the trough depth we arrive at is -0.050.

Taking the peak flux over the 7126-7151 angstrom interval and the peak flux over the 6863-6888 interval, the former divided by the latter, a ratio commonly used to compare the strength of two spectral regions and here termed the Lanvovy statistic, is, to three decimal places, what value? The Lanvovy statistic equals 1.000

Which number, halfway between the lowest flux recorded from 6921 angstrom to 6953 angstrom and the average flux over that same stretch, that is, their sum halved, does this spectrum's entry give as 1.41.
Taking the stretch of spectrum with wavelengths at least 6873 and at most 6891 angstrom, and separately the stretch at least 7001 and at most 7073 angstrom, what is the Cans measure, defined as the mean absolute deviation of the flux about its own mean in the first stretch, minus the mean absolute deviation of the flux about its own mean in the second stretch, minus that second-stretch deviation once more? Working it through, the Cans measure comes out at -0.05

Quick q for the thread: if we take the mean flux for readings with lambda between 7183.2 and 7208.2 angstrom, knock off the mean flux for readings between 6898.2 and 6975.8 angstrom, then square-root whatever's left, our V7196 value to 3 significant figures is 0.212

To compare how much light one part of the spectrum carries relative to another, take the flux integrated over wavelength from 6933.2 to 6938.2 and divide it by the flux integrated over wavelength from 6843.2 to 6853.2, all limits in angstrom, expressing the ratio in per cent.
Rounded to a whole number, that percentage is 48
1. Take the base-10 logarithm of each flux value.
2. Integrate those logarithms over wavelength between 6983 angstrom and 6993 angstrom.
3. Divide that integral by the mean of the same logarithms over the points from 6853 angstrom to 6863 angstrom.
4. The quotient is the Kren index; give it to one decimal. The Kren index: 9.8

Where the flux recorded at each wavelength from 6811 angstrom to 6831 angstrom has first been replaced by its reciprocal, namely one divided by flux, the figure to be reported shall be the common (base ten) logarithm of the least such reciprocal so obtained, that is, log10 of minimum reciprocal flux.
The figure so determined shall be -0.190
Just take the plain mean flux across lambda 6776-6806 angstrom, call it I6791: 1.45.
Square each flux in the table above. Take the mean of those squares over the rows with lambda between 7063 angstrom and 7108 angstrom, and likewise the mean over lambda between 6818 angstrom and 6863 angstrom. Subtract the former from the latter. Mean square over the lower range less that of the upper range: 0.09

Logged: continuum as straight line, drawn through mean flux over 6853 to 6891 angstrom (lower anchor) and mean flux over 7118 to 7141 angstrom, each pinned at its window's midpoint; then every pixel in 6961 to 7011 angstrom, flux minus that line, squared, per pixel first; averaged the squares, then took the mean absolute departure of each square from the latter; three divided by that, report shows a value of 954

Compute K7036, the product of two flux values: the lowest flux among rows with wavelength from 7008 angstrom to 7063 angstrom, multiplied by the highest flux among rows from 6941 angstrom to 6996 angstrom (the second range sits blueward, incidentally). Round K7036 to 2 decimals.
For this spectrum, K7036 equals 2.15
